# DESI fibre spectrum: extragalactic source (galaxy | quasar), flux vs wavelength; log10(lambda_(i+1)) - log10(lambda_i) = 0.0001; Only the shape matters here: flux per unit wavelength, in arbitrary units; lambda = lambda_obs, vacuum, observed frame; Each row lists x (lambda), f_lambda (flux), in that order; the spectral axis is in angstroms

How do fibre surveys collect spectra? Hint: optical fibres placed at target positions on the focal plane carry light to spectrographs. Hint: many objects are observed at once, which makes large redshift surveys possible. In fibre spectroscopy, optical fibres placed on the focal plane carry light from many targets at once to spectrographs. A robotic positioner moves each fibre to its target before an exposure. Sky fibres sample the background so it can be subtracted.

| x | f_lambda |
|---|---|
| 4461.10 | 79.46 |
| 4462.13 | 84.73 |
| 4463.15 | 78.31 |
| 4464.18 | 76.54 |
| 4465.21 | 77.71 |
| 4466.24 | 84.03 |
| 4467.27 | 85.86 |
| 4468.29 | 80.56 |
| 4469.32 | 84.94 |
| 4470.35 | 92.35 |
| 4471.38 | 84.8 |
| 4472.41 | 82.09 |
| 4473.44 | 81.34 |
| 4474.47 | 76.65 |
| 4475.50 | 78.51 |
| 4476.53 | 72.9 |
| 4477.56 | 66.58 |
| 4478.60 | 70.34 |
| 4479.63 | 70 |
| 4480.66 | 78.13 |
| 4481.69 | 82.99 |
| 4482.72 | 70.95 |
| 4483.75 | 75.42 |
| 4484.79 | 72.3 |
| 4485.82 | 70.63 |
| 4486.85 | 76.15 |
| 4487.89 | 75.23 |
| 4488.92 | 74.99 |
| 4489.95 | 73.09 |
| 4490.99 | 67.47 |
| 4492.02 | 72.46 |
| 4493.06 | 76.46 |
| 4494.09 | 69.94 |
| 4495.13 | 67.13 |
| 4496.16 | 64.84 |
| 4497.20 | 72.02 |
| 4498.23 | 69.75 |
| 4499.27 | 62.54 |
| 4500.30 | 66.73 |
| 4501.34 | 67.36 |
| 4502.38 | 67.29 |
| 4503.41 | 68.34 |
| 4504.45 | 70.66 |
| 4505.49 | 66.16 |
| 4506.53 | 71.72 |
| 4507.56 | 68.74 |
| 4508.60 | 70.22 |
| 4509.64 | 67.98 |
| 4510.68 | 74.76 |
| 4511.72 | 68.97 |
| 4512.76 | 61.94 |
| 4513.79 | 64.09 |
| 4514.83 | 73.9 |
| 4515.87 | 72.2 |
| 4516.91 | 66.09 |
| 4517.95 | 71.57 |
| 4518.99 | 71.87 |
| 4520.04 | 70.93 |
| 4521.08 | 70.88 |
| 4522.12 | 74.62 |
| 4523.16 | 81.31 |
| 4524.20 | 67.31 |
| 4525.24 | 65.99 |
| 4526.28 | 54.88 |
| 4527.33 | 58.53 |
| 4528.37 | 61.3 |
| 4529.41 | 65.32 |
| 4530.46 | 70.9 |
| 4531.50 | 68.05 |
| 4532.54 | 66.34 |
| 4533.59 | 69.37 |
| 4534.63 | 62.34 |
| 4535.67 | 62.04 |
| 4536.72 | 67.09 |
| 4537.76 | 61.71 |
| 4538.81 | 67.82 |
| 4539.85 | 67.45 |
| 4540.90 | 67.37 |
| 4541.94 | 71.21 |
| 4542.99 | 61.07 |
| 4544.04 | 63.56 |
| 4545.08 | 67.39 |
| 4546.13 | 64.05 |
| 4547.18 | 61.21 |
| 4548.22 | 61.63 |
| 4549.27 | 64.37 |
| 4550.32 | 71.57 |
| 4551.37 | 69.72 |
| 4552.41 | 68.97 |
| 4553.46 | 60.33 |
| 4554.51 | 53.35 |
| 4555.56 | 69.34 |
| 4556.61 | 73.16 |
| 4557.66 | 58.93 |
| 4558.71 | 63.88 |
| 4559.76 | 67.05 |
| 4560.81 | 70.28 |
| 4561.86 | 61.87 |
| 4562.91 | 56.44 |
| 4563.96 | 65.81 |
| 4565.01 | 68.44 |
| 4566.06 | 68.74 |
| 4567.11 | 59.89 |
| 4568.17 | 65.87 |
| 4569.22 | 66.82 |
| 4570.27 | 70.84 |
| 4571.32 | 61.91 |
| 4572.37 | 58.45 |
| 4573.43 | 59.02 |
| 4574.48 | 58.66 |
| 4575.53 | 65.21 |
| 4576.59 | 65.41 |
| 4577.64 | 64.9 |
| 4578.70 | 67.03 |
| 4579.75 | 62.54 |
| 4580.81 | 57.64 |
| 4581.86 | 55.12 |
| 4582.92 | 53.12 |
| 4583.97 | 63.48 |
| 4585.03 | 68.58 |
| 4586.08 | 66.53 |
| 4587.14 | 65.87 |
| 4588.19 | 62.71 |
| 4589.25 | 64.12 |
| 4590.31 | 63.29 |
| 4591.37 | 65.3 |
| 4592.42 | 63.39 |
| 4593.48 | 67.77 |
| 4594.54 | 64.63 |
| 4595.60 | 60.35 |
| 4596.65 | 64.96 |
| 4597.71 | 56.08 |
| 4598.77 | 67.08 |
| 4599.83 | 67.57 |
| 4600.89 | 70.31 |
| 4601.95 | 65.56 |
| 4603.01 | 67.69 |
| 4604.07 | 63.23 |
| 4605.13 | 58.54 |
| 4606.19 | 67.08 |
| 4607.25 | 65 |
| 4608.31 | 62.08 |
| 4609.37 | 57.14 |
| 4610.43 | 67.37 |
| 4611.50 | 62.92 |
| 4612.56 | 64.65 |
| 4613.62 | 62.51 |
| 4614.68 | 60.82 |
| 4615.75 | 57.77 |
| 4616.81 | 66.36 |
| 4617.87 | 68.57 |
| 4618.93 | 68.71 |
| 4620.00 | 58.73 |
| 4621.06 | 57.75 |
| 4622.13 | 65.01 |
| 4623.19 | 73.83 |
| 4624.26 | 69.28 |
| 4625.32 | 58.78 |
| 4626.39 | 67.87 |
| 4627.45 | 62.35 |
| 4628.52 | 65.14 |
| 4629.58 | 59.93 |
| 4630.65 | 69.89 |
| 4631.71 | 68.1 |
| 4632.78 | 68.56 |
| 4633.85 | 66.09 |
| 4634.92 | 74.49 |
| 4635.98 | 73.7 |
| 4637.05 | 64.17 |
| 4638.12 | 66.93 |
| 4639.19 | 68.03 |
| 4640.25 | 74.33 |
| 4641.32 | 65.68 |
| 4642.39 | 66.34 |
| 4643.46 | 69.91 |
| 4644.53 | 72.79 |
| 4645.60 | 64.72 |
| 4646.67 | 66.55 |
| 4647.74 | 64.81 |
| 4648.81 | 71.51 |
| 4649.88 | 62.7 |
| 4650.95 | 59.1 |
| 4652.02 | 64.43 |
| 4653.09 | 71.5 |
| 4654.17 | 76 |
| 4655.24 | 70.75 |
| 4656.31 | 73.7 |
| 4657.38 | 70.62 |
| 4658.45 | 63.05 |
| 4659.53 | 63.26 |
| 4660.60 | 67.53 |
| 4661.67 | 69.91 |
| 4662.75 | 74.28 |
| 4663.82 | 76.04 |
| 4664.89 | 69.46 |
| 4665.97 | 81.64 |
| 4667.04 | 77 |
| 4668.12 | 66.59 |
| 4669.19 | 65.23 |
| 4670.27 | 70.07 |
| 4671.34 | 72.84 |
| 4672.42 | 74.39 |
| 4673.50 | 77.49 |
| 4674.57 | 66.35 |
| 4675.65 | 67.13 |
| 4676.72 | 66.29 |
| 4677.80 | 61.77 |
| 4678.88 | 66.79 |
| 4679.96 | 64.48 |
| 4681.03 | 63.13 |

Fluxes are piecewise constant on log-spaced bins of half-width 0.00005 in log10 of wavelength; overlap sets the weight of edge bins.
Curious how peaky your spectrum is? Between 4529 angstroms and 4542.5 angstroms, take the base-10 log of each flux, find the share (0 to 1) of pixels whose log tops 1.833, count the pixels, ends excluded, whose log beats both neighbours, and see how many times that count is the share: 17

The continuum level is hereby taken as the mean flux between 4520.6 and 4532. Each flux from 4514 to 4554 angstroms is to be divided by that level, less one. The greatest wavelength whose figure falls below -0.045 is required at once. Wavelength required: 4553.46 angstroms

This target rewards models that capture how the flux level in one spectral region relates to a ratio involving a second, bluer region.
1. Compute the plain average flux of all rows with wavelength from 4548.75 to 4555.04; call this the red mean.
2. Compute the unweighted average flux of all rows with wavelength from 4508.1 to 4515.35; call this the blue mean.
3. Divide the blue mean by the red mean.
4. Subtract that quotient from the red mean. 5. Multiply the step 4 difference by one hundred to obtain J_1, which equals 6365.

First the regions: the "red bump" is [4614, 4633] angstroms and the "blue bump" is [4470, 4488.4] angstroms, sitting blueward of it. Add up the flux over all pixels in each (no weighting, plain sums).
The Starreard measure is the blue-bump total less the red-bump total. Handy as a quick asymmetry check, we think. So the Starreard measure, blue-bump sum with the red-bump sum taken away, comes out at 210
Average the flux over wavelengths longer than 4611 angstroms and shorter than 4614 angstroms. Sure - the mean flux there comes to 63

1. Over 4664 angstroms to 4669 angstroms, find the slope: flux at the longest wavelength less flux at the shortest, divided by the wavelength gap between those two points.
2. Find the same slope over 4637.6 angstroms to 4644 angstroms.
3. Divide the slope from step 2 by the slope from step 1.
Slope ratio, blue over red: -0.63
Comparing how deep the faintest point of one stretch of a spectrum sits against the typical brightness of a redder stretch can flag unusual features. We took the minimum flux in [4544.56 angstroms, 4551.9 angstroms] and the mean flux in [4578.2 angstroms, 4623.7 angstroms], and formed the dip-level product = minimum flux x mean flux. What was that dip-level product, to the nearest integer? 3899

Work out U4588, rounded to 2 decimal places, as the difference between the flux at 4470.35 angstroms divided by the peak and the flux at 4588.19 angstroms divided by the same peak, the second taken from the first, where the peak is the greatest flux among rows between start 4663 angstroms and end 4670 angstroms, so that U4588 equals 0.36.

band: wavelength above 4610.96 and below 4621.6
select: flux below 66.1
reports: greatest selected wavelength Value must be 4621.06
